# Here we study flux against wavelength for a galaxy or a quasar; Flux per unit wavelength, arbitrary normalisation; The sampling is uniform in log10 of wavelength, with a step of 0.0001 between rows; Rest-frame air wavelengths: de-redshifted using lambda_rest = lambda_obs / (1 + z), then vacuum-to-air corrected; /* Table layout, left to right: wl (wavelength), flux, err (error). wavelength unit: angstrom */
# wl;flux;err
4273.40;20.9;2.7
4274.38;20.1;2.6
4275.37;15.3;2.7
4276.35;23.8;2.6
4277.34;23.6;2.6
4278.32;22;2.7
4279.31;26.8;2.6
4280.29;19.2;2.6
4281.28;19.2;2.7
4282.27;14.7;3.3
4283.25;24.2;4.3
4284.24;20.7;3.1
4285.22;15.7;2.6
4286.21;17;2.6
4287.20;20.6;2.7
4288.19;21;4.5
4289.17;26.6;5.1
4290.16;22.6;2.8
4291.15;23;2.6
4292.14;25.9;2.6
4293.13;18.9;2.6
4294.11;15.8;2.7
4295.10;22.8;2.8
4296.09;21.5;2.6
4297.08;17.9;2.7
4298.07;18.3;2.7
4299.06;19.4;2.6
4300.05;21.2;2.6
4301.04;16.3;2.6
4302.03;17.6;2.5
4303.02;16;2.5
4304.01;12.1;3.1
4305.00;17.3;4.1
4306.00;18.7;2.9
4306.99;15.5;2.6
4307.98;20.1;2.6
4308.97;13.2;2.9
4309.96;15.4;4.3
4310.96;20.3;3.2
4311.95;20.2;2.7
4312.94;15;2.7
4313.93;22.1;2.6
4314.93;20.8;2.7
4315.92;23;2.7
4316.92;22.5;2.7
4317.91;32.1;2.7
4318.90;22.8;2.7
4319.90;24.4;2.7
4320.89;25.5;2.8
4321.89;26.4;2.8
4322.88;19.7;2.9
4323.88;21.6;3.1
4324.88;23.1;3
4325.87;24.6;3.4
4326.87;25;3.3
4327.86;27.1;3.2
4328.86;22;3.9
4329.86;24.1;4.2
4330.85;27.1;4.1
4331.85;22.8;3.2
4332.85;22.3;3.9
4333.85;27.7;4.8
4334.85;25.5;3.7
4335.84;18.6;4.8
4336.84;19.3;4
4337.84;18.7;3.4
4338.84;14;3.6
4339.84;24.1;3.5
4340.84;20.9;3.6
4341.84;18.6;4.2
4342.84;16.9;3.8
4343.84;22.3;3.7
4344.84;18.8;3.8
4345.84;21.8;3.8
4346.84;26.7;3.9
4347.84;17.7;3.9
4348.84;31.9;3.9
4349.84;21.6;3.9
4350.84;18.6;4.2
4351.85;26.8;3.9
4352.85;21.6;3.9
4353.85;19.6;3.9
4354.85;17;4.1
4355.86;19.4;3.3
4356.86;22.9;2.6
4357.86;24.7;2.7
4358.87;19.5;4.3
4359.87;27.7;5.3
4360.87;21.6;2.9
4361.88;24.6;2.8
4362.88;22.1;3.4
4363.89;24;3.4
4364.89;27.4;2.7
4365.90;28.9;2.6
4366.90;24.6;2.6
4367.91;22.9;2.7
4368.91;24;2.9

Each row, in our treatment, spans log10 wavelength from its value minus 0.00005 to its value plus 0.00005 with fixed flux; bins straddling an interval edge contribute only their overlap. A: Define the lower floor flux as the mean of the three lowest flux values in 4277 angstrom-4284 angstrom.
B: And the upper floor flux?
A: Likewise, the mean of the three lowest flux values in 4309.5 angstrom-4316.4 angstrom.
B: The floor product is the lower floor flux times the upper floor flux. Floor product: 299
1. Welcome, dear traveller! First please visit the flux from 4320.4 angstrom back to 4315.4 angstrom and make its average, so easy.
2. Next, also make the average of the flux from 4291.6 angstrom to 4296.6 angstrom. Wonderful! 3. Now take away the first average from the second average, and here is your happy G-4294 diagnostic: -4.0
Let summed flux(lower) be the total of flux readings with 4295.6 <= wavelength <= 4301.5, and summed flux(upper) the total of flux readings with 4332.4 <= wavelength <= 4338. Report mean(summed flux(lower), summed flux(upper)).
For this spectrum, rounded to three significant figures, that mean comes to 123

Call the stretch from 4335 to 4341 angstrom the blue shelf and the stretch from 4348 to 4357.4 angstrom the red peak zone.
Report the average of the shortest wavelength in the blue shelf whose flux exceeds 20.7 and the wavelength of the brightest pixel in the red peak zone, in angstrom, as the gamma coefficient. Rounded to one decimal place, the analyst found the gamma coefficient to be 4344.3 angstrom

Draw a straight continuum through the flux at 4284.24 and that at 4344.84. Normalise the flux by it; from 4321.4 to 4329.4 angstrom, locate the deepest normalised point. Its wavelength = 4322.88 angstrom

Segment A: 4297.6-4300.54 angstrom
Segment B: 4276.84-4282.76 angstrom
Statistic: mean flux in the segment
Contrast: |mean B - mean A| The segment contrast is 1.3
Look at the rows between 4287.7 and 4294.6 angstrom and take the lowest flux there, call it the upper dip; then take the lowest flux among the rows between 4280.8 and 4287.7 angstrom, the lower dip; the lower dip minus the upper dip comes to -1.1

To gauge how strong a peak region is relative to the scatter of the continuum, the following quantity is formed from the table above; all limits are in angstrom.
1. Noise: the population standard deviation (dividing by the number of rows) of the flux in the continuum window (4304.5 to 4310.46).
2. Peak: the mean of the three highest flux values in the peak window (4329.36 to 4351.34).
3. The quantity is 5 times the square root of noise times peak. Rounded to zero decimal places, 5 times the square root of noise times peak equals 41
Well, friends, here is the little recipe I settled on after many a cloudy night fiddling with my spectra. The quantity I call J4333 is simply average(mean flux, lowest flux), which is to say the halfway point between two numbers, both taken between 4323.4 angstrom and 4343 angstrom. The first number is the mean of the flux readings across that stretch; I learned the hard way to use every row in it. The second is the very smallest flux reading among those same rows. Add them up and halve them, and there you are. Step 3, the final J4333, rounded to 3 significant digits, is 18.1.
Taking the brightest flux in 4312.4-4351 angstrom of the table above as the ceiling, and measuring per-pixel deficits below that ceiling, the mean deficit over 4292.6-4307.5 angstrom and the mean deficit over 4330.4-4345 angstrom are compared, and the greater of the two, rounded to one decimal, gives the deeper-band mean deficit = 14.1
